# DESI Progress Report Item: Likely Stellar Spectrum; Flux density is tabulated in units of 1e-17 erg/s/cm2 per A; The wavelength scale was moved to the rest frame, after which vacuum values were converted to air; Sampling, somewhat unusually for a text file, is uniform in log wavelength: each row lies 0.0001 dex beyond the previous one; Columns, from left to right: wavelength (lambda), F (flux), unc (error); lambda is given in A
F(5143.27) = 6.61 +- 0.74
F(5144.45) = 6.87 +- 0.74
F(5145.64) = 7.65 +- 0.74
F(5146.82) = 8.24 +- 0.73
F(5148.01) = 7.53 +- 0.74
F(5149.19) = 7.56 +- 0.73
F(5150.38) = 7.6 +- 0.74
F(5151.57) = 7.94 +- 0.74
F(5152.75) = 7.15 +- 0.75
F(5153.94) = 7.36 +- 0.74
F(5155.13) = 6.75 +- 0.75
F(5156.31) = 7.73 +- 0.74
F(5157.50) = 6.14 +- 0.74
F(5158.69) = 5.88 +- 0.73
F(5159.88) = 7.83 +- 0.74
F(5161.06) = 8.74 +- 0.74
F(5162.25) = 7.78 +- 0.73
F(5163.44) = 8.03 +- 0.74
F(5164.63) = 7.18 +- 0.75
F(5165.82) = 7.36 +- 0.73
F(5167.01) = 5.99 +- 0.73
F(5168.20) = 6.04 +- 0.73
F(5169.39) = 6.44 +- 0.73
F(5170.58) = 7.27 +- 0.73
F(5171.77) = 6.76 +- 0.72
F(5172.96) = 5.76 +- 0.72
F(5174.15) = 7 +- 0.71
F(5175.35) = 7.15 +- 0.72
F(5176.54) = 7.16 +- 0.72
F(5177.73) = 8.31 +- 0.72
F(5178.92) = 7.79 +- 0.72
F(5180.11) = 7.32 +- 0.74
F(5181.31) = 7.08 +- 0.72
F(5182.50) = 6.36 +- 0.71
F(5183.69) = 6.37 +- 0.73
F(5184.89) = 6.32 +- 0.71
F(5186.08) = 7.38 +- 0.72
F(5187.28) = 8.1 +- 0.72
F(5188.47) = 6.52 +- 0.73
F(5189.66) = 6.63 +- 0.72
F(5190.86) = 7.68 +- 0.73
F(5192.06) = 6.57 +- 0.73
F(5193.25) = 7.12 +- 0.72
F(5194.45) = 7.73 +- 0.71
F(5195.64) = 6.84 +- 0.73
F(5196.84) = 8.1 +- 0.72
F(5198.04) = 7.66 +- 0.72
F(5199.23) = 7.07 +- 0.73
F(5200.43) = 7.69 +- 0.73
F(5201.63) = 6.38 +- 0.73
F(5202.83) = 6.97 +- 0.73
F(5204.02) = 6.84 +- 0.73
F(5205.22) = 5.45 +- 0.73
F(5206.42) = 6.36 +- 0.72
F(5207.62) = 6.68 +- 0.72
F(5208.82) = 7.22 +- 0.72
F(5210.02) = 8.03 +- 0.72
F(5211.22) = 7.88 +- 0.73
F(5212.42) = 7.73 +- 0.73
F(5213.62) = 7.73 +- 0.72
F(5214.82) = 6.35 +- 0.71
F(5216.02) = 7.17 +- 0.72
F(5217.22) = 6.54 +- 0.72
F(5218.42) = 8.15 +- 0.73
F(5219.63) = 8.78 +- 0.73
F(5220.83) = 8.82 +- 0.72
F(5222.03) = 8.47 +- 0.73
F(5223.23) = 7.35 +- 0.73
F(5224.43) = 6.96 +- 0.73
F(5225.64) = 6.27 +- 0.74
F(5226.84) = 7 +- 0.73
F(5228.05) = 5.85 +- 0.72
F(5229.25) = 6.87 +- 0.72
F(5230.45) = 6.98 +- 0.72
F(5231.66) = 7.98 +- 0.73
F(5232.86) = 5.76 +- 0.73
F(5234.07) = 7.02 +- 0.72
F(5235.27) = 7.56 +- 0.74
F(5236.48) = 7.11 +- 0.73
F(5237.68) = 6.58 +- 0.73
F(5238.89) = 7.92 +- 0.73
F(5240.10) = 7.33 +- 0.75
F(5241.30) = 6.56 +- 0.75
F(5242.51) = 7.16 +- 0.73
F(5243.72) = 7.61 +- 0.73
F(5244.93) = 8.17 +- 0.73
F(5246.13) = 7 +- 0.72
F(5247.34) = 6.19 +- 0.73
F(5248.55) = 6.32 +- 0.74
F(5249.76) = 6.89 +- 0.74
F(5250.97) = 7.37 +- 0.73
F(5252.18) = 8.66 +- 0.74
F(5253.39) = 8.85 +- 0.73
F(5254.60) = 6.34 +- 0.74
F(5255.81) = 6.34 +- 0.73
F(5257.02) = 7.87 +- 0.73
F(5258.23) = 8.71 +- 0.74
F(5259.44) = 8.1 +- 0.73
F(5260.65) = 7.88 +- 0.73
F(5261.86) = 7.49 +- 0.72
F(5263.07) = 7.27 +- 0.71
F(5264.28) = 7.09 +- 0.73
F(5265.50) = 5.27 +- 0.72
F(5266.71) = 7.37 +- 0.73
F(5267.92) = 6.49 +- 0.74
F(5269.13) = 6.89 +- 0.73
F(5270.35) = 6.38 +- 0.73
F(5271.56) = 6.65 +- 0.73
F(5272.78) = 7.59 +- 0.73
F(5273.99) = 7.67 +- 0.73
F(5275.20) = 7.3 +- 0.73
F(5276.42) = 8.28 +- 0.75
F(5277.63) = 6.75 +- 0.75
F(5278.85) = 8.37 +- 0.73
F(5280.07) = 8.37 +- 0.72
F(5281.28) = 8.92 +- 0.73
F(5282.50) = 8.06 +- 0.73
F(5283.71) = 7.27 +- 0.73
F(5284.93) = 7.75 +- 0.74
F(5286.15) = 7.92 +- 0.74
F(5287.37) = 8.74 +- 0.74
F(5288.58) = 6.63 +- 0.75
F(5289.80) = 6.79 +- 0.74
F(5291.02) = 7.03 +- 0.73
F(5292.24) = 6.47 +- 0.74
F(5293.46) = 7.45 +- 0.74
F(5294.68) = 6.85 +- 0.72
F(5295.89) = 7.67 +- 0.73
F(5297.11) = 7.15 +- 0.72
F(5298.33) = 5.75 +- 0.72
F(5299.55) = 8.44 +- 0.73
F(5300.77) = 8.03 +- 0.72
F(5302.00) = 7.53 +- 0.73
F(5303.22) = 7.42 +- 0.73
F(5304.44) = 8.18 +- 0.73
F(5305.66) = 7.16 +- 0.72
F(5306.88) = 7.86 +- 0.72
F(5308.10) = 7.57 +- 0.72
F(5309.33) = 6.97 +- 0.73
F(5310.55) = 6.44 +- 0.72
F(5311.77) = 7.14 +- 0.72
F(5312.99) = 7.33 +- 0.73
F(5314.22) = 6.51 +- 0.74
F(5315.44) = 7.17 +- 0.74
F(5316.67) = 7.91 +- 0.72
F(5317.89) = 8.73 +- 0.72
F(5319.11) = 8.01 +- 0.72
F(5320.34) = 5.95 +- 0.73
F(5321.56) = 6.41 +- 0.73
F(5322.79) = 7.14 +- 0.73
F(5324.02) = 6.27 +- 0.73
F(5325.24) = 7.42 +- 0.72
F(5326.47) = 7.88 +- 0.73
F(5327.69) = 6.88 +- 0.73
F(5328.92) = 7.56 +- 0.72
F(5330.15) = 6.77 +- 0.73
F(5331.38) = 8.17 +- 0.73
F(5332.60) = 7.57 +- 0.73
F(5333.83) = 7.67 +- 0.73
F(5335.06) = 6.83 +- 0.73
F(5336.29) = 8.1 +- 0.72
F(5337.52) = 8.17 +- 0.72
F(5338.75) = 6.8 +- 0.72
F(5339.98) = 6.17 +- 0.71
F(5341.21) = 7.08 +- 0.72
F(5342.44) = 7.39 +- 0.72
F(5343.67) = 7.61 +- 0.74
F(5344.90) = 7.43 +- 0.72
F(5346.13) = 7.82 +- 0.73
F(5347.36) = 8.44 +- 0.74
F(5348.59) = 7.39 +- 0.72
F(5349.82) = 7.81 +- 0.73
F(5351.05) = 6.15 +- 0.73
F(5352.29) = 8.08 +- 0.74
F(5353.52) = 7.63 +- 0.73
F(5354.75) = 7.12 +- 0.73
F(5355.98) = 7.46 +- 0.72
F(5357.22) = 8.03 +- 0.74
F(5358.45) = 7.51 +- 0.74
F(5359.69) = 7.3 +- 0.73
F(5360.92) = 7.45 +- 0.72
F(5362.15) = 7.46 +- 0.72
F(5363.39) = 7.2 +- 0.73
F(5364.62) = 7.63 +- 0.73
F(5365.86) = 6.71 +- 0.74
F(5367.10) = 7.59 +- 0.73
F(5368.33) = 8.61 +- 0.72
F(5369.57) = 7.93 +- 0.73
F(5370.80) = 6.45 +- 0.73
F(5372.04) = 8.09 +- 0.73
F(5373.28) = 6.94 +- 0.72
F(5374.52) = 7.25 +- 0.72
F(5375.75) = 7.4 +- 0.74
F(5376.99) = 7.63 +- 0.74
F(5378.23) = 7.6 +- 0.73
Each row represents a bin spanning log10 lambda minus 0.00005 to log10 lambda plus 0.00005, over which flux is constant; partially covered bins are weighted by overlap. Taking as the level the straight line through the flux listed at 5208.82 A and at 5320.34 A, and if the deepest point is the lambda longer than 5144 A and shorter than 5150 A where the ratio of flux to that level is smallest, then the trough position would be 5144.45 A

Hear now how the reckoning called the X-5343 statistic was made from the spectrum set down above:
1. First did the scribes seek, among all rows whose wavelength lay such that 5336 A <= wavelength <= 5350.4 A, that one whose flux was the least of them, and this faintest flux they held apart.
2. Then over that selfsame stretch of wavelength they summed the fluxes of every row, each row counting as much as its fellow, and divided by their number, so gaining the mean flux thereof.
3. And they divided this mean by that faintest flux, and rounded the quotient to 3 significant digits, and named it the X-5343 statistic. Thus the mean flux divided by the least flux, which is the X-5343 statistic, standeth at 1.22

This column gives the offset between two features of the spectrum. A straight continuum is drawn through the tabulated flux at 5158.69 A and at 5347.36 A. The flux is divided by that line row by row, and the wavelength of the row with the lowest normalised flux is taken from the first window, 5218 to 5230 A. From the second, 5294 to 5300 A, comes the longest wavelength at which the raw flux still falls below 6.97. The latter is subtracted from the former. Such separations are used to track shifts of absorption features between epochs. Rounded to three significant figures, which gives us -70.3 A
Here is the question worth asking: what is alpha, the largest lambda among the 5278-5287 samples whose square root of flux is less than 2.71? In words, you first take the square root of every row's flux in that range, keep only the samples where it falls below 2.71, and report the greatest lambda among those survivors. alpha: 5283.71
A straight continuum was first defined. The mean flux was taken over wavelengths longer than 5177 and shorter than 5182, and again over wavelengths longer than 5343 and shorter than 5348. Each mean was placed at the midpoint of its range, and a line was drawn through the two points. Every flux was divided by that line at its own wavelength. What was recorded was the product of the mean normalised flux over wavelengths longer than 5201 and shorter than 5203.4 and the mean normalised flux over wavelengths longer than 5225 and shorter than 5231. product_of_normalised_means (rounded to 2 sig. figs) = 0.75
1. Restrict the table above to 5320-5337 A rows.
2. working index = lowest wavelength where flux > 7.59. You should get 5326.47 A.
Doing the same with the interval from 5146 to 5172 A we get 5146.82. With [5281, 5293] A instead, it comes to 5281.28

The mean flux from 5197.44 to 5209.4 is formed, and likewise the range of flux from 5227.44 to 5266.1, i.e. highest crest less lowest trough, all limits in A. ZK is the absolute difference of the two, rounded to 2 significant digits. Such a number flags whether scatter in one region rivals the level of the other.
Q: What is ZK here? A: 3.3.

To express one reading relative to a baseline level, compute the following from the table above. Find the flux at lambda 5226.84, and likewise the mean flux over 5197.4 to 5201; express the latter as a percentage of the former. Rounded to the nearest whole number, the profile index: 107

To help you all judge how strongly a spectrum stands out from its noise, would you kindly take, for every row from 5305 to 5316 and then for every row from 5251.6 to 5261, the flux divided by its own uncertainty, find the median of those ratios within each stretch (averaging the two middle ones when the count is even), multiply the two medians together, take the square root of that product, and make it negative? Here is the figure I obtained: -10.4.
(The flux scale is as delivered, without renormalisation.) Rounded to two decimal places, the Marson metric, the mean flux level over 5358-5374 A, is 7.45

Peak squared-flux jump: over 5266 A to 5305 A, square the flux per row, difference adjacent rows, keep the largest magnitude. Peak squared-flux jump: 38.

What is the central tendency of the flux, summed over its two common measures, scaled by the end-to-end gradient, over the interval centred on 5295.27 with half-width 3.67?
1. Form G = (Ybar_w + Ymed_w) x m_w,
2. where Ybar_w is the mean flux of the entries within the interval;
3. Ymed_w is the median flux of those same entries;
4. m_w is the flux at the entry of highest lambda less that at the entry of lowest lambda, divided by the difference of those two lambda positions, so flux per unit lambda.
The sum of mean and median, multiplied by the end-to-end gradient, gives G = -1.6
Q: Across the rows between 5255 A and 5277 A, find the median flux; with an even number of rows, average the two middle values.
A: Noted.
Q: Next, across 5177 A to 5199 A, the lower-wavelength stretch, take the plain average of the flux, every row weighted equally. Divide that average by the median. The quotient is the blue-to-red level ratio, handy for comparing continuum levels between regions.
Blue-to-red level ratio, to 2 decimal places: 0.98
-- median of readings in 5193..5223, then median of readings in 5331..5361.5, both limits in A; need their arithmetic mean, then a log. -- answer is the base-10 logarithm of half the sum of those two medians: 0.867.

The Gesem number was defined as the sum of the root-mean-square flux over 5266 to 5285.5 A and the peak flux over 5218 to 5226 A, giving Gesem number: 16.4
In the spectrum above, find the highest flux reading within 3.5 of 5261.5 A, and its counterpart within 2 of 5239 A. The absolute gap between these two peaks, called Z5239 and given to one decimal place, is 0.8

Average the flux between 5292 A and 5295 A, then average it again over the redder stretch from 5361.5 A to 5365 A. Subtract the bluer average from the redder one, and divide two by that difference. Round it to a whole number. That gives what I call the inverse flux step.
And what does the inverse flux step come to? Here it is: 4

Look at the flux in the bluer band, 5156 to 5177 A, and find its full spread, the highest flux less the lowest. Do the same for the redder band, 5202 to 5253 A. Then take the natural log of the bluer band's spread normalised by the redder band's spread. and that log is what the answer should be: -0.12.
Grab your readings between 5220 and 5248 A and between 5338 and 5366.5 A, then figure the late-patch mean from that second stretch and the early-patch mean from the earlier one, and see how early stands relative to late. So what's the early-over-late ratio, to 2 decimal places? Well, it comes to 0.97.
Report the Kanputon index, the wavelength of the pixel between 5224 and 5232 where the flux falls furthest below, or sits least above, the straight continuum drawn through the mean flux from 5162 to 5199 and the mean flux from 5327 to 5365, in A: 5228.05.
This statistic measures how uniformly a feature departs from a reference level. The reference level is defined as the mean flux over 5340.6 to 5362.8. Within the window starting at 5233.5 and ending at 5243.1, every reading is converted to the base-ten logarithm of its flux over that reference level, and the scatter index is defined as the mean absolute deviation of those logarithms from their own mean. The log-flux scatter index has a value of 0.020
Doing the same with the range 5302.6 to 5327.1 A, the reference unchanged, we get 0.034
